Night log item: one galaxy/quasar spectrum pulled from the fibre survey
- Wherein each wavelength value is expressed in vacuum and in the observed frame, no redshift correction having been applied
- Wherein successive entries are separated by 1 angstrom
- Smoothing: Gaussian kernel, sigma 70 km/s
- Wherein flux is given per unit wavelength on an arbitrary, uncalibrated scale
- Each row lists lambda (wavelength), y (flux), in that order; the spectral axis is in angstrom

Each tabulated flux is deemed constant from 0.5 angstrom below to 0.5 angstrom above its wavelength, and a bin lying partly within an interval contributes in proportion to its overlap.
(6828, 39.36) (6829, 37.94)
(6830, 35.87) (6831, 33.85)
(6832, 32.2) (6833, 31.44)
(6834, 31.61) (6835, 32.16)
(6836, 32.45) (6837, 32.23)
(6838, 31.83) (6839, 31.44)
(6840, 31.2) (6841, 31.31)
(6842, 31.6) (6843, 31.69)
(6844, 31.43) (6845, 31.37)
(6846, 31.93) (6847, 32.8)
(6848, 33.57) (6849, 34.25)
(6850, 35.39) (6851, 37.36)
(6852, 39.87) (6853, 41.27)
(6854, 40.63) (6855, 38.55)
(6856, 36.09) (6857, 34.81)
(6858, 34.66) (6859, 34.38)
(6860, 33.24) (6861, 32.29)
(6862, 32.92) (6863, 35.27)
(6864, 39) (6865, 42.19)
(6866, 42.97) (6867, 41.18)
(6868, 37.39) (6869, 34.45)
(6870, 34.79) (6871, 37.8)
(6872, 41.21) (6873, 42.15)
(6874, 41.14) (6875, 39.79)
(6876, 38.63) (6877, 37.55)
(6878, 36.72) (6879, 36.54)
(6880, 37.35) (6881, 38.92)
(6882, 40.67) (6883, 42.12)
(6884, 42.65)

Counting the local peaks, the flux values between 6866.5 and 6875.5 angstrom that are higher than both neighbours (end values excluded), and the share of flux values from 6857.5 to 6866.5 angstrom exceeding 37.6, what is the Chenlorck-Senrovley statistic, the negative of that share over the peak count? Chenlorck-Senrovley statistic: -0.33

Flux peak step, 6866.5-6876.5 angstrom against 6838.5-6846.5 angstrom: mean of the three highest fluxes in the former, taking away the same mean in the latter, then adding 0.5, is 10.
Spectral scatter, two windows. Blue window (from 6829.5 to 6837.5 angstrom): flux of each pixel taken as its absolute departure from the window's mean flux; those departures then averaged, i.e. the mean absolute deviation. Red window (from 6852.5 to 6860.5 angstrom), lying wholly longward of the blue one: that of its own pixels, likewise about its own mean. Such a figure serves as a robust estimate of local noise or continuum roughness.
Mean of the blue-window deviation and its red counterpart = 1.8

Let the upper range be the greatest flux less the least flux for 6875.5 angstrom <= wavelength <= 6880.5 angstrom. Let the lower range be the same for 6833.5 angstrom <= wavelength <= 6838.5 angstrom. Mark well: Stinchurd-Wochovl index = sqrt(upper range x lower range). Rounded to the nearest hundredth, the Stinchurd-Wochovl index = 1.32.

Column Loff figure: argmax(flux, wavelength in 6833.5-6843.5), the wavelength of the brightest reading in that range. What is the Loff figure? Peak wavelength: 6836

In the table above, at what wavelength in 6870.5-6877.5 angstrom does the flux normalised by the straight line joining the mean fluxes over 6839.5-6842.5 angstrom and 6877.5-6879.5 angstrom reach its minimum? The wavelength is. 6877 angstrom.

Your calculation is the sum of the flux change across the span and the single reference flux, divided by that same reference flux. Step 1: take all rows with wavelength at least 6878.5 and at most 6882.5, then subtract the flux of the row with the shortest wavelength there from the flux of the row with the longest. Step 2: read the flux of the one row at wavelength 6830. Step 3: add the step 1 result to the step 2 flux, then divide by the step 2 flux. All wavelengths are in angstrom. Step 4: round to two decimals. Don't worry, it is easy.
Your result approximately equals 1.12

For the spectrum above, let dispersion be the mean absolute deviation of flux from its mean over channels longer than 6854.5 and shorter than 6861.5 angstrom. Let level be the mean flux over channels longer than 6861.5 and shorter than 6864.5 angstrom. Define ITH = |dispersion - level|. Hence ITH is 34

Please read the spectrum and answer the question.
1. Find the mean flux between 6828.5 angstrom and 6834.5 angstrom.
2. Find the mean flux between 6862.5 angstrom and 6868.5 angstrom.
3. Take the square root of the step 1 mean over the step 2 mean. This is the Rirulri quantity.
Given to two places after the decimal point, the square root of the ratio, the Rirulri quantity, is 0.92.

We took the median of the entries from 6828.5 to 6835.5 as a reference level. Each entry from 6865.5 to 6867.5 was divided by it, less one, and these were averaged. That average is 0.31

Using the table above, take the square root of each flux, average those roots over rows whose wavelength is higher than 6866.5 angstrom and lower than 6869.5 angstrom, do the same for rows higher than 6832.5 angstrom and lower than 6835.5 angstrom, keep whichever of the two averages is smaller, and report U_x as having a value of 5.63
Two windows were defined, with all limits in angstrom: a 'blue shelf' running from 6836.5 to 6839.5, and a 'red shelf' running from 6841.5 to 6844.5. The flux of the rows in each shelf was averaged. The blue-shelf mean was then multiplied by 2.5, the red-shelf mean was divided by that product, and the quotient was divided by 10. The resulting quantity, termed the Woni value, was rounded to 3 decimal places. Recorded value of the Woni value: 0.040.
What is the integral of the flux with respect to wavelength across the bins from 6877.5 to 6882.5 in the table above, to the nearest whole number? 190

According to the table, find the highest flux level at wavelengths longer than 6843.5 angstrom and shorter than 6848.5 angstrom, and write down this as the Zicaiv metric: 33.57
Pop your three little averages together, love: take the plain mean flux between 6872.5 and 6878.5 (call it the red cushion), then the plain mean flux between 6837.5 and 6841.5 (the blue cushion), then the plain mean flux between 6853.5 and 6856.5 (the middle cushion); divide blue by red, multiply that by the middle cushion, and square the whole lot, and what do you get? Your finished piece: 944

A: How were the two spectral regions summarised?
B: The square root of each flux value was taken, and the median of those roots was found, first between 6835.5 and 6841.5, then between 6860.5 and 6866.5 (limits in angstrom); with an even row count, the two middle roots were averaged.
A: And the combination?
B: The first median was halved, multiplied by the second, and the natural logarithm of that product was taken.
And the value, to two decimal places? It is 2.84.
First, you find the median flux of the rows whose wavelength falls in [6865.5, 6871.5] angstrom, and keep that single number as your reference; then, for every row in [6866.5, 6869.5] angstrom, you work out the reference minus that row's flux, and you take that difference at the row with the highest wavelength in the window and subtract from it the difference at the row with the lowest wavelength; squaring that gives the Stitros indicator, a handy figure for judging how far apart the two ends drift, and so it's 45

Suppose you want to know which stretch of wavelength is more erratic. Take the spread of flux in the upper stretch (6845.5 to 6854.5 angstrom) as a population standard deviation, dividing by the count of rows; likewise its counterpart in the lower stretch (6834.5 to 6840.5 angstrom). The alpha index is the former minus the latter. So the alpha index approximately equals 2.9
